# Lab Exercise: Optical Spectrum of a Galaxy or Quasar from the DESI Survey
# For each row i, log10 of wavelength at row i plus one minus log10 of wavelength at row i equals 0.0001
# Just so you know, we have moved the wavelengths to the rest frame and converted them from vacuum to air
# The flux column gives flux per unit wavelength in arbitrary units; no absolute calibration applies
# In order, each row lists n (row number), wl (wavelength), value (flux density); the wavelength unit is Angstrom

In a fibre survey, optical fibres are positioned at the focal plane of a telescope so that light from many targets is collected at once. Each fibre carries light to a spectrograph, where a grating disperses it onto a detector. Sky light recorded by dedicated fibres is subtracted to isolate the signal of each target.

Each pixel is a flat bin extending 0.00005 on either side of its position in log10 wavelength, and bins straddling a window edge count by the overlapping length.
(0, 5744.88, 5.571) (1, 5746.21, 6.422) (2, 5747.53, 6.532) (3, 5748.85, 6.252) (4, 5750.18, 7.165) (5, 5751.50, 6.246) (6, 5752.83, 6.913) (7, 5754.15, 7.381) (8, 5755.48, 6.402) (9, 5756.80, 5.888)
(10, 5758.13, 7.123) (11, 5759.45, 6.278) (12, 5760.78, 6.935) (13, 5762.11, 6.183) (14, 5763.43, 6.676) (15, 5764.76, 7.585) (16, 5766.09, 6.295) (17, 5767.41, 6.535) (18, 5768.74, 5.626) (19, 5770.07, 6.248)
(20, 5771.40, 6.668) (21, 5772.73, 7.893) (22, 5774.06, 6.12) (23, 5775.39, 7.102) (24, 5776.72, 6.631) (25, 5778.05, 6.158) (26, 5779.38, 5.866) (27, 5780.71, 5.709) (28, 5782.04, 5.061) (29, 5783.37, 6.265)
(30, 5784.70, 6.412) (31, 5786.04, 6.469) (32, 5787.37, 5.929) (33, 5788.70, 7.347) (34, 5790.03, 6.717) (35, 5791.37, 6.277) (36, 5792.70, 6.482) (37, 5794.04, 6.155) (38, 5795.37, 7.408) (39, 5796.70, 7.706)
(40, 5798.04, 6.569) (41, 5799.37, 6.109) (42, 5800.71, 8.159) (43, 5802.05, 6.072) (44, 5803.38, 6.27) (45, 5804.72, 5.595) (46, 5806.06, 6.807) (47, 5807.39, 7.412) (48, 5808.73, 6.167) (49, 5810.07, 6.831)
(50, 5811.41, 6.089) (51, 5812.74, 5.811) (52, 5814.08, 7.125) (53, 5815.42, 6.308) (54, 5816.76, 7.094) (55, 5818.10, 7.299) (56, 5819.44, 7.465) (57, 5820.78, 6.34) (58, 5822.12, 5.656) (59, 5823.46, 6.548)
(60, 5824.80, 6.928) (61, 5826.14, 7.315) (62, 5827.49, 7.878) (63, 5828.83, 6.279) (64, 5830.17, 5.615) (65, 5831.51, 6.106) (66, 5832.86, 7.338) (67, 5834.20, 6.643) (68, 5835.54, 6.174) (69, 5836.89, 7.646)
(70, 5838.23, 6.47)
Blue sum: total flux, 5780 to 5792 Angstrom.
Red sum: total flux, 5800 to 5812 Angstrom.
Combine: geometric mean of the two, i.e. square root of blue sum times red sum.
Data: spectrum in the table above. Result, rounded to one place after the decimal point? 57.8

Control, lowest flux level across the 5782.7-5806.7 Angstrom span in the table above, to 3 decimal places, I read 5.595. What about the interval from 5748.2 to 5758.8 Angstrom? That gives 5.888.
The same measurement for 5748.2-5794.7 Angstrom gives 5.061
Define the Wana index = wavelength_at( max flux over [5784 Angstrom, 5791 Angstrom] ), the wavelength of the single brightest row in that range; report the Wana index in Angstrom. 5788.70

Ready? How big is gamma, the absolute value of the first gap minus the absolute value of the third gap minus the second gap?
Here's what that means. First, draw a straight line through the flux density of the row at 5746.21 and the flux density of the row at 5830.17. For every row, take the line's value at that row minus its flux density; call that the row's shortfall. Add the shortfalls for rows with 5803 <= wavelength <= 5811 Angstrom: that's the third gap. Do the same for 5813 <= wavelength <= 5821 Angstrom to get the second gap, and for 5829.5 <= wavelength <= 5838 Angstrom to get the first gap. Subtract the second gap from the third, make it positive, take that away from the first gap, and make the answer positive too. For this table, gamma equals 9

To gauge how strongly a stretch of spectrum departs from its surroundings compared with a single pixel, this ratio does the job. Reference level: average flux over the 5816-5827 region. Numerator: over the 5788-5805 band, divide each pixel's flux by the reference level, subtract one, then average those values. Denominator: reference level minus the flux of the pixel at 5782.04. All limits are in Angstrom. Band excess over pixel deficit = -0.01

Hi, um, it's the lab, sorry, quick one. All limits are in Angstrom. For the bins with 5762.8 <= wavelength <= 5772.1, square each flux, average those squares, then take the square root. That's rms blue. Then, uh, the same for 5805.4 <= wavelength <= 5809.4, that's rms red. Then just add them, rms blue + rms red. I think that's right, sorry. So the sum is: 13.36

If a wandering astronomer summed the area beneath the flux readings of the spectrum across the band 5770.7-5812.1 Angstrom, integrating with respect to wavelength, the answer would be 270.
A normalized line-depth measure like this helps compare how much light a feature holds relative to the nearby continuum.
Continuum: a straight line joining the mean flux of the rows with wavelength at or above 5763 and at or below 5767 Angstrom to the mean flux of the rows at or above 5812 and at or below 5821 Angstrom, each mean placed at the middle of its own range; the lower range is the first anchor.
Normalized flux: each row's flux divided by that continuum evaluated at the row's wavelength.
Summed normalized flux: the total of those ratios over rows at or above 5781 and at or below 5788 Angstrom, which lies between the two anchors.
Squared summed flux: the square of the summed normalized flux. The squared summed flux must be 19.5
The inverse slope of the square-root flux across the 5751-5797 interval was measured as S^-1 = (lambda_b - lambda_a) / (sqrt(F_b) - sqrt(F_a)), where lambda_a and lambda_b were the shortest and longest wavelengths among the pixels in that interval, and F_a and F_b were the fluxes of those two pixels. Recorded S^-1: 163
